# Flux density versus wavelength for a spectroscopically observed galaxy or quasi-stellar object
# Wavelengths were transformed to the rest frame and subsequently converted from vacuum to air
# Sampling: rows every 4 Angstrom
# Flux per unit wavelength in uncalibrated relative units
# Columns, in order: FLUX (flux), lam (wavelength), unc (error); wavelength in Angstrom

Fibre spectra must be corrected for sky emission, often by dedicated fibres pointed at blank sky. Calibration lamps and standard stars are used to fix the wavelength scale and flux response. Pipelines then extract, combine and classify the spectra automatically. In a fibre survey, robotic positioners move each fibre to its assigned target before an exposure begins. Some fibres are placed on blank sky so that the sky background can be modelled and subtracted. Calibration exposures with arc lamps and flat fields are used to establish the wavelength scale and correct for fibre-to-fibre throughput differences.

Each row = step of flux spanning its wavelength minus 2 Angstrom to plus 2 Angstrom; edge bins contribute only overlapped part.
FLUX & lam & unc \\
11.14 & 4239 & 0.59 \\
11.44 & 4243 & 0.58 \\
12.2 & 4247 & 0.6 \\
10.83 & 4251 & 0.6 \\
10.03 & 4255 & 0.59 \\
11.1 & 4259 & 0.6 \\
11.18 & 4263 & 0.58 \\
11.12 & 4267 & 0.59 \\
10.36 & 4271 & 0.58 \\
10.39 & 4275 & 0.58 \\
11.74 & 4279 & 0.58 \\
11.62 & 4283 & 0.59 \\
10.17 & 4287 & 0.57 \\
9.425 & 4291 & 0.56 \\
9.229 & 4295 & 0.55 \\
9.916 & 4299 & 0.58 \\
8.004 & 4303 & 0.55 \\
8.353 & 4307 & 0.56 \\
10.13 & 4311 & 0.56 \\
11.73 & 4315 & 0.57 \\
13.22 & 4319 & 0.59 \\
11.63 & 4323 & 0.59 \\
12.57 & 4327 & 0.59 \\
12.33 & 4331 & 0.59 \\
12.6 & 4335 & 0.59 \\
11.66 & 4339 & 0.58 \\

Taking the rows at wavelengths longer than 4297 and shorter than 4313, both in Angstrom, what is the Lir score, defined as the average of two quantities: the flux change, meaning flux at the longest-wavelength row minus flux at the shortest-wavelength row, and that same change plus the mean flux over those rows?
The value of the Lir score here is 4.76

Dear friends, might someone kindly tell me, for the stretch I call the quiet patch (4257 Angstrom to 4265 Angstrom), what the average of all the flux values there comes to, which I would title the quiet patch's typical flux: 11.1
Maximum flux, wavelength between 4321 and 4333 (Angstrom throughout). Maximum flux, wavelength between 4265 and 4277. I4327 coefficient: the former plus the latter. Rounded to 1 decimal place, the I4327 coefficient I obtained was 23.7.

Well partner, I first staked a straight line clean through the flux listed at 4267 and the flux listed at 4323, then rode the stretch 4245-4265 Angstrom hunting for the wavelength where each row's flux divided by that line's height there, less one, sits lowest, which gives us 4255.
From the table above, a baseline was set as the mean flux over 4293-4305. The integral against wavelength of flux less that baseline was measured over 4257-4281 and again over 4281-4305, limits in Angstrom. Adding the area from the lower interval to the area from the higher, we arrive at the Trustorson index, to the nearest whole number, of 63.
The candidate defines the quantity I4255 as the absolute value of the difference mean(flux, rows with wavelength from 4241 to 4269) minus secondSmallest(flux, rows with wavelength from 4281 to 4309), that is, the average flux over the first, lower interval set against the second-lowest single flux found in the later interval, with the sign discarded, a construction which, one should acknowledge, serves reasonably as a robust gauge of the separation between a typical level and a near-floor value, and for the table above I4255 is 2.8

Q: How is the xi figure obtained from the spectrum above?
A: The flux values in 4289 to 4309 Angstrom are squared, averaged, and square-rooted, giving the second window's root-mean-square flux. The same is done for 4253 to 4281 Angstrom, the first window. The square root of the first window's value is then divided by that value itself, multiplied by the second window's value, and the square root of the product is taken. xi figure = 1.65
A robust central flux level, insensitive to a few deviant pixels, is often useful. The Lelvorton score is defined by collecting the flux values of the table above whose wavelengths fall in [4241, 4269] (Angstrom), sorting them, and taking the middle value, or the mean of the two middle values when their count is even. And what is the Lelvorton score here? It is 11.1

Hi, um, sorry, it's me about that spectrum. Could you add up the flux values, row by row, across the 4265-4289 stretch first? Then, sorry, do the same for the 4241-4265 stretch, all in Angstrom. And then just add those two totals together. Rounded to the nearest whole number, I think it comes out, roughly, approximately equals 132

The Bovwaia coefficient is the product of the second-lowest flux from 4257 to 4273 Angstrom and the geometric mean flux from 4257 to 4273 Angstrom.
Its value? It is 121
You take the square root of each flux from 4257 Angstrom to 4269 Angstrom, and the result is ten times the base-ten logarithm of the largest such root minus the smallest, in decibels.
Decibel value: -19.2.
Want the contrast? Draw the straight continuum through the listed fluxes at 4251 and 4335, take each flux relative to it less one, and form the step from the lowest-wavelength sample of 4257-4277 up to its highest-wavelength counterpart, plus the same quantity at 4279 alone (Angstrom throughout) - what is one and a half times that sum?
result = -0.1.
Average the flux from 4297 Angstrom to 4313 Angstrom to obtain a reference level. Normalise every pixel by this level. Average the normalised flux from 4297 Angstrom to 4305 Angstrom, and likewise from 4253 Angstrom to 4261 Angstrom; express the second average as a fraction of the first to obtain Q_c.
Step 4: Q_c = 1.18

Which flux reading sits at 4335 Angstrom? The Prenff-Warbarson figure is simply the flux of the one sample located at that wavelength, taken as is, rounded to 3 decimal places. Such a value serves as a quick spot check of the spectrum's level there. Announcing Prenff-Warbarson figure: 12.600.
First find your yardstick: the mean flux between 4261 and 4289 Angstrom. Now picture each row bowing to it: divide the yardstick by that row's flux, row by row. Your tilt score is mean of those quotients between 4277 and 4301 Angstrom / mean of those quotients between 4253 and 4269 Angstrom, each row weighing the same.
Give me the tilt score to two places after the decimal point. 1.06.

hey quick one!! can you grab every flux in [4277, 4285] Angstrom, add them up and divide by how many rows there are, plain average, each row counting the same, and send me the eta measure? 11.7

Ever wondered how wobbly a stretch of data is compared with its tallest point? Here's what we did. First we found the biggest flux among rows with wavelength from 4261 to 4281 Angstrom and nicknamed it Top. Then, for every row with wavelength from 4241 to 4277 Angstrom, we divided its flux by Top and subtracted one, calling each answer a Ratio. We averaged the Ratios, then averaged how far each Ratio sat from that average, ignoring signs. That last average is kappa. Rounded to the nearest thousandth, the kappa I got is 0.042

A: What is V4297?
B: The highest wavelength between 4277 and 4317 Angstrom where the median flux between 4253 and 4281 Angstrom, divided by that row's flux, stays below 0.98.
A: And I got 4315 Angstrom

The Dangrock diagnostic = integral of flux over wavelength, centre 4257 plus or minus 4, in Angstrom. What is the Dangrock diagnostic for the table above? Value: 85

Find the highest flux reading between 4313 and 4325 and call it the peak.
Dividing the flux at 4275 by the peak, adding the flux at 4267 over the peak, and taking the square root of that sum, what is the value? 1.28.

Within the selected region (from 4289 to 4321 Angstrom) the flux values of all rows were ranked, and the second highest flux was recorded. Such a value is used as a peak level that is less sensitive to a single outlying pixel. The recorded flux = 11.73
